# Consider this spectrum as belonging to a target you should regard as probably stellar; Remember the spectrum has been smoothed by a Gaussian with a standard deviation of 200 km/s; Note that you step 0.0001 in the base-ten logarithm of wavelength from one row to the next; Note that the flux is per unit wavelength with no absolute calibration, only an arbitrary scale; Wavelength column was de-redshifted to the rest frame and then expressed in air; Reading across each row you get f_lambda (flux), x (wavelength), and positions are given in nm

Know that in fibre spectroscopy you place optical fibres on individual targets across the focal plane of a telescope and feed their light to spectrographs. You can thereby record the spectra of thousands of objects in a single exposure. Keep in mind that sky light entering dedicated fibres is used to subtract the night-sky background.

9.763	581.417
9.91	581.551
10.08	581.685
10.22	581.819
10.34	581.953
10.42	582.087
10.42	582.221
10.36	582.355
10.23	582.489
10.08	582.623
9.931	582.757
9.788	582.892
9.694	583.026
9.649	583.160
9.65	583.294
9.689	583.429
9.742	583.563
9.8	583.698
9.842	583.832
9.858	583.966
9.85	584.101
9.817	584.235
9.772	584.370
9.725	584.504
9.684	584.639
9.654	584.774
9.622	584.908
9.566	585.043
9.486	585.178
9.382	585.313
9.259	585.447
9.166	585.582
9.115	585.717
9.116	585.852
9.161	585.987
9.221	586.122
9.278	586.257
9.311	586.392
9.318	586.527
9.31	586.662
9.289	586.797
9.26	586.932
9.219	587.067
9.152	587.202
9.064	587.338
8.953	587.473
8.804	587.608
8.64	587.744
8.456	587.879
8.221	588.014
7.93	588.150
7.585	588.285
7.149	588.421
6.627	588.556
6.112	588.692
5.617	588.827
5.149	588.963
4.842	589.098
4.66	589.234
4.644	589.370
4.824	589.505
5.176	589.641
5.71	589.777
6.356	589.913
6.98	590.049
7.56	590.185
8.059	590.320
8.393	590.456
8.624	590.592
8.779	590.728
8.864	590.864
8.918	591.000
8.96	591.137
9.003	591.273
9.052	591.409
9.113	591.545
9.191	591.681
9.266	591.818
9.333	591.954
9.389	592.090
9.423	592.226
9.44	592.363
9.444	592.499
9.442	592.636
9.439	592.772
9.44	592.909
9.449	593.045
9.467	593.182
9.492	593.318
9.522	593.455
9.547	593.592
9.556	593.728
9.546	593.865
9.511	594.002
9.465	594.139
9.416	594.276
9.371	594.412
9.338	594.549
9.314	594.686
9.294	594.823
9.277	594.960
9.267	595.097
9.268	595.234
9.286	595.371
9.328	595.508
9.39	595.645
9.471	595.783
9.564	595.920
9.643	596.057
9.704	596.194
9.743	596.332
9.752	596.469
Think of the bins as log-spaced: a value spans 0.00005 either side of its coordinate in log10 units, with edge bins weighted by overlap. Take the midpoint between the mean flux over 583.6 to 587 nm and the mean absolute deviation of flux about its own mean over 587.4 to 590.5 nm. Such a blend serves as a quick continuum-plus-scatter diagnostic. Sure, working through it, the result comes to 5.4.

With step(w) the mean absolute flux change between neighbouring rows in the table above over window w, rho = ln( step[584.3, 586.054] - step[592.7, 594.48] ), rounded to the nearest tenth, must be -3.4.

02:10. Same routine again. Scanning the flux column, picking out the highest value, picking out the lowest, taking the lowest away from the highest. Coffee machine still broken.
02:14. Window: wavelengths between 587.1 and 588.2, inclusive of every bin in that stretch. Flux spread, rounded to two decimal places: 1.22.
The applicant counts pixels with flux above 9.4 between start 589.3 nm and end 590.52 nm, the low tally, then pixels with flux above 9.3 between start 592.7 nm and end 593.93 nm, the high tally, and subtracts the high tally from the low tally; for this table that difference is -9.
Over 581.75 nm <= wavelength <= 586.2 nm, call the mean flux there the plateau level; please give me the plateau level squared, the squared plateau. 95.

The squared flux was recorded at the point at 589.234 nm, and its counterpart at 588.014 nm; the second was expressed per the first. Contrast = 3.11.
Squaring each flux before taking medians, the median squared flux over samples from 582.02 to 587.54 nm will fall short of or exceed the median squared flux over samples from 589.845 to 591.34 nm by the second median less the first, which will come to -19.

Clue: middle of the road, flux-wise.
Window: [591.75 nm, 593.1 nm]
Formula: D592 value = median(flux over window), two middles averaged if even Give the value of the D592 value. 9.4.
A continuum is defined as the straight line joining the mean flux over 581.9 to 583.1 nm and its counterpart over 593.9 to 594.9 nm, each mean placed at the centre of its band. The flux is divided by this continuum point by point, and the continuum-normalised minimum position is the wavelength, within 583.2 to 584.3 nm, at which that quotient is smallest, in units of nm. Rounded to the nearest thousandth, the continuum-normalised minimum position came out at 583.294 nm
